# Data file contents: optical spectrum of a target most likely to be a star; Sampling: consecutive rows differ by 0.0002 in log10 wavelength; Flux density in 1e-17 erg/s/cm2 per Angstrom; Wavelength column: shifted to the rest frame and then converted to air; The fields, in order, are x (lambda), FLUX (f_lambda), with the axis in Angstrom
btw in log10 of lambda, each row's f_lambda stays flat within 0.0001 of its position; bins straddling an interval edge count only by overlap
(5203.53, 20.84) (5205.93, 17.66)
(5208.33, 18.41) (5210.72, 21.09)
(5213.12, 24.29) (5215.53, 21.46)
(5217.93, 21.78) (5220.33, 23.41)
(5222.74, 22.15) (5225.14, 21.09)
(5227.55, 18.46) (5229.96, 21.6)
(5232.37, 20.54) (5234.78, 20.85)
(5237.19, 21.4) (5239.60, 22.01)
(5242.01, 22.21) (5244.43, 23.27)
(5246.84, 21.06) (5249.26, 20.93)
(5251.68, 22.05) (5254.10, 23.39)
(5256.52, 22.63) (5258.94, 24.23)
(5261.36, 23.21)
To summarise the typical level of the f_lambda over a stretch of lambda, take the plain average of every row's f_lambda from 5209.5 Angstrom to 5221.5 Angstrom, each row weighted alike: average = 22.4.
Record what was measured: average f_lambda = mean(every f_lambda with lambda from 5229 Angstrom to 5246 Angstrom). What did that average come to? 21.7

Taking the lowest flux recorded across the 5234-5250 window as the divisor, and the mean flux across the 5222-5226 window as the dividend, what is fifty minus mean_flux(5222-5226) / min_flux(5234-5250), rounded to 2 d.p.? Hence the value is 48.96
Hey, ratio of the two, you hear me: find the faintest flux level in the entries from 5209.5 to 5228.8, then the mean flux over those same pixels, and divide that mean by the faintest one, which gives 1.18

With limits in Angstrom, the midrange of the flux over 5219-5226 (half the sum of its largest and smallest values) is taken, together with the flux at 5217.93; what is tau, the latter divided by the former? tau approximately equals 0.98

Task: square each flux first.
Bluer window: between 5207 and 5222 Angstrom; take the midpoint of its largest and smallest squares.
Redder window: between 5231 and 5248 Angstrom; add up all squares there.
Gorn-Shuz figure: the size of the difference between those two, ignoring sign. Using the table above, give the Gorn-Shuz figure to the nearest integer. 2813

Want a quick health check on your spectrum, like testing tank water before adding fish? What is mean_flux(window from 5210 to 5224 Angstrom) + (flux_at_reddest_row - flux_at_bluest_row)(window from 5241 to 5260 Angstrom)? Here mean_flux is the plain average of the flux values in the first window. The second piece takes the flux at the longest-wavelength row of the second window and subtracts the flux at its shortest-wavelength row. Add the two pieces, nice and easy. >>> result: 24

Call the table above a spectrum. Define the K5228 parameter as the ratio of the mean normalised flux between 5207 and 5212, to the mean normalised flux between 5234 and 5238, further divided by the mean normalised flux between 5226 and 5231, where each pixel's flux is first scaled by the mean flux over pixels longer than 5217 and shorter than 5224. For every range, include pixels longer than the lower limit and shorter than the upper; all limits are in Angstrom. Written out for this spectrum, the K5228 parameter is 1.05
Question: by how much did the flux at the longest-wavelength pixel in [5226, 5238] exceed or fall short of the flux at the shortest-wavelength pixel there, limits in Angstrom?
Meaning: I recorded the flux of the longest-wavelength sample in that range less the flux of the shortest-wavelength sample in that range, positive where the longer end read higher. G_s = 2.9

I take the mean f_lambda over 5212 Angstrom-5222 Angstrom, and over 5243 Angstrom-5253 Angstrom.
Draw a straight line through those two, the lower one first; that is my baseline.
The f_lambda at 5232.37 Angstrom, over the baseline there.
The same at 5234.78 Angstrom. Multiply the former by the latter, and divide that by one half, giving 1.73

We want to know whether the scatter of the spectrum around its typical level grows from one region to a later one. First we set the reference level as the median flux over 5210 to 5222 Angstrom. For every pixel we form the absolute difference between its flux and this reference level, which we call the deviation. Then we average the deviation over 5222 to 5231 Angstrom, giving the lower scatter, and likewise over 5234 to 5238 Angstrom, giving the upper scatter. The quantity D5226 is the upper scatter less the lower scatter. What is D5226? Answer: -0.5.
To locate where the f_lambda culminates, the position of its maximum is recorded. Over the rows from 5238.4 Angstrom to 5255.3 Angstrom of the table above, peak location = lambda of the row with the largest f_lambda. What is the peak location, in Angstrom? 5254.10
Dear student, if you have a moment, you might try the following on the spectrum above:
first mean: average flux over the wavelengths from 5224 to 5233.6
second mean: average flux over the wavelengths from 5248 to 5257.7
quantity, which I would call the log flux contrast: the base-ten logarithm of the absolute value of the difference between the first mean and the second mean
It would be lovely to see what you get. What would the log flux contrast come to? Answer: 0.26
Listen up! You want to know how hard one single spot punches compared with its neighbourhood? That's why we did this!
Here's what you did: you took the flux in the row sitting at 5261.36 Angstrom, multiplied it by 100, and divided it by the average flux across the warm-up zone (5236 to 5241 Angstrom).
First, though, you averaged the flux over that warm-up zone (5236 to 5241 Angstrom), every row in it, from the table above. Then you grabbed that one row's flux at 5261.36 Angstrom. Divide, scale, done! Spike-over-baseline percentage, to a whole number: 107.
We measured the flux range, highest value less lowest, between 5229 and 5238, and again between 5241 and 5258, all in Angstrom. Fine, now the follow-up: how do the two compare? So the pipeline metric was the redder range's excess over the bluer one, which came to 1.4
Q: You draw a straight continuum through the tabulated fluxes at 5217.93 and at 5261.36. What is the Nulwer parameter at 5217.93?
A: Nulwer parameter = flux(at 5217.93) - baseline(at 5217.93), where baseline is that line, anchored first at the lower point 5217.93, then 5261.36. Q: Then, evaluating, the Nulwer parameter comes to 0.0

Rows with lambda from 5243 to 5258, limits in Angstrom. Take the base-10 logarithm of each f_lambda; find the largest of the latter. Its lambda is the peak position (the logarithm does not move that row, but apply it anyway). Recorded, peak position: 5254.10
